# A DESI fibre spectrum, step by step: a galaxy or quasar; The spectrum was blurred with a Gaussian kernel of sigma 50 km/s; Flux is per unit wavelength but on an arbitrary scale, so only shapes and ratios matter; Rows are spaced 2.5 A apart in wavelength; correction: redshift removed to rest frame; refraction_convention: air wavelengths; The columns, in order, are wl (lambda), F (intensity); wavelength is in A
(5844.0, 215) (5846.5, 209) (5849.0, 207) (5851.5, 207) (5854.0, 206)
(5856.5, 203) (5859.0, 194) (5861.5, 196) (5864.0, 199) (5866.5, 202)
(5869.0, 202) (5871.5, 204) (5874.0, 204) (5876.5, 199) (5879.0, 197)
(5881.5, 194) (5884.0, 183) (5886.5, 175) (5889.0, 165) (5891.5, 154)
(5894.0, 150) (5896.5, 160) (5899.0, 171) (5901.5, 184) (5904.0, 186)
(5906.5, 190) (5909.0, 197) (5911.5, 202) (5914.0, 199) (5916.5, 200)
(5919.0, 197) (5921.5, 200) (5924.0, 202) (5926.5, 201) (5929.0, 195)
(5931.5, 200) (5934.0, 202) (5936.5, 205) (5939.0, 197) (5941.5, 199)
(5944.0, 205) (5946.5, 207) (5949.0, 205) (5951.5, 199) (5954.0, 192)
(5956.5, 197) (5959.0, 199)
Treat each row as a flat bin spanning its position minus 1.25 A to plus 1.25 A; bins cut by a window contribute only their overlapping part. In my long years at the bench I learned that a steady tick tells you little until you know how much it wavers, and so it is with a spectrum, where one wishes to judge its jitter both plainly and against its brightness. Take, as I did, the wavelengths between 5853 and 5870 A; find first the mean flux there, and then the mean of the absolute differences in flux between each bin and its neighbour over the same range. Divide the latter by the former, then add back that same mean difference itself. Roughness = 3.3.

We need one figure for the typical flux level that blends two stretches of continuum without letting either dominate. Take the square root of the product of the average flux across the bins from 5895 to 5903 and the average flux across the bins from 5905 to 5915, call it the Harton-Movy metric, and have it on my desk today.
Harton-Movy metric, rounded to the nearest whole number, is 184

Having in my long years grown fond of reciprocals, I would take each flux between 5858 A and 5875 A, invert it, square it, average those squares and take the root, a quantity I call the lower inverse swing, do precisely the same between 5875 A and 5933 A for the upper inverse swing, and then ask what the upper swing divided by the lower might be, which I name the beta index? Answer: 1.08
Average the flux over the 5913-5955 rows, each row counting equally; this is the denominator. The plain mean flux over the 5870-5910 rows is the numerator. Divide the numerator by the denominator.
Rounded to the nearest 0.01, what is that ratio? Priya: 0.91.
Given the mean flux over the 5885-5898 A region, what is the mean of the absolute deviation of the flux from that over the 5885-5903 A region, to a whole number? 10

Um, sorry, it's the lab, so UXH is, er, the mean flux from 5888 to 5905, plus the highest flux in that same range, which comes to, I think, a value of 353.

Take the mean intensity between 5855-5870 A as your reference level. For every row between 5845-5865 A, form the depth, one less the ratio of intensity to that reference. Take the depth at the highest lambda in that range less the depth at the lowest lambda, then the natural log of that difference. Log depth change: -3.0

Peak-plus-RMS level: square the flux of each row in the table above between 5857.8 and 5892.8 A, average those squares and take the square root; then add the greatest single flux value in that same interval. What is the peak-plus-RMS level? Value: 395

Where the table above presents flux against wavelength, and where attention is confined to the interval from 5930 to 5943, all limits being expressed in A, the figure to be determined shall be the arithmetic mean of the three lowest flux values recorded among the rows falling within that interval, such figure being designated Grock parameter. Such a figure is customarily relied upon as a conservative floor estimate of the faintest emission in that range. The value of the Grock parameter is 199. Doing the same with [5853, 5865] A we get 196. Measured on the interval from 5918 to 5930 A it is 197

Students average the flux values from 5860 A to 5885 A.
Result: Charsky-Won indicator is 198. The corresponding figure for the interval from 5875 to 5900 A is 175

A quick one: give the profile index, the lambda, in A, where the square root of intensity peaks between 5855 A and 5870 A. 5856.5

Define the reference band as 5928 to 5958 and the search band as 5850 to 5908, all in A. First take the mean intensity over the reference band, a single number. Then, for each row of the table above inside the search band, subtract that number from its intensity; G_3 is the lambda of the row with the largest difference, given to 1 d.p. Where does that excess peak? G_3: 5851.5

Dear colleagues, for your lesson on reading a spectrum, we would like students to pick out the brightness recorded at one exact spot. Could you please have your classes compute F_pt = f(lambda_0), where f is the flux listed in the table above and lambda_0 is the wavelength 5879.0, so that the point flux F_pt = 197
